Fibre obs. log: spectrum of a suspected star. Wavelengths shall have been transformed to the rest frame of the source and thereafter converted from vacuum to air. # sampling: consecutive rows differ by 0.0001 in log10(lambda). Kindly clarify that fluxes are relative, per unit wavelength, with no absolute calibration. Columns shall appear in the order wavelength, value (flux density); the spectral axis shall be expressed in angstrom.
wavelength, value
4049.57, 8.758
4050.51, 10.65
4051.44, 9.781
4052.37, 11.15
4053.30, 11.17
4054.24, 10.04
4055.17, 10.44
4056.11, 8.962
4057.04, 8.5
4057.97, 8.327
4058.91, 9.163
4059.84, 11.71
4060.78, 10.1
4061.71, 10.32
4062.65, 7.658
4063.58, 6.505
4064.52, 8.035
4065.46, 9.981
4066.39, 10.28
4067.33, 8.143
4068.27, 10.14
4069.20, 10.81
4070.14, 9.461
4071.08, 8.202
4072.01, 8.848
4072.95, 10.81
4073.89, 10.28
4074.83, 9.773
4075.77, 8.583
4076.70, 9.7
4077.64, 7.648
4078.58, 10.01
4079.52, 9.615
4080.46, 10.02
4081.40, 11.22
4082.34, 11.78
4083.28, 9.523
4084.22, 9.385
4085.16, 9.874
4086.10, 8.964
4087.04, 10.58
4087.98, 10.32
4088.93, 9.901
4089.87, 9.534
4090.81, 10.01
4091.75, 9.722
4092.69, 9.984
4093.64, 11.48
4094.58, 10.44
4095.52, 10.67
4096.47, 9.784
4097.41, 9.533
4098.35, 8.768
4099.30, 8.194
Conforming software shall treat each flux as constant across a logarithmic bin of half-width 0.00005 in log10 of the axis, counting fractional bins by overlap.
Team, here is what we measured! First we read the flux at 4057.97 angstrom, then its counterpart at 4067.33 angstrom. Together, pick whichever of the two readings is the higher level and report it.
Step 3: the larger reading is 8.3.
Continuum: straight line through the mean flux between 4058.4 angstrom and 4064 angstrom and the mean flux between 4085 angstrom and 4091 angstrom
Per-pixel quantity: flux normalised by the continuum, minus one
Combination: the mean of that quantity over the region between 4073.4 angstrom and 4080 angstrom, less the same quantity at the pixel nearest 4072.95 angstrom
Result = -0.16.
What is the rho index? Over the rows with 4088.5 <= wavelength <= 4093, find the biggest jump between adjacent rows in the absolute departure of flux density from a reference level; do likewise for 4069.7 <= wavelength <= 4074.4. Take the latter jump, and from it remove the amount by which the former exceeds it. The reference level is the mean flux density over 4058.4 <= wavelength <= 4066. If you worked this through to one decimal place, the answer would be 2.1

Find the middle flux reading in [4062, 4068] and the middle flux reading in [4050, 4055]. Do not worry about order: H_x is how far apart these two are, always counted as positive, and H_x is 2.6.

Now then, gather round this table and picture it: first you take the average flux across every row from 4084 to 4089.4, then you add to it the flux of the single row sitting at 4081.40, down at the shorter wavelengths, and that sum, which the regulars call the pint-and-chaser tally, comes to 21.1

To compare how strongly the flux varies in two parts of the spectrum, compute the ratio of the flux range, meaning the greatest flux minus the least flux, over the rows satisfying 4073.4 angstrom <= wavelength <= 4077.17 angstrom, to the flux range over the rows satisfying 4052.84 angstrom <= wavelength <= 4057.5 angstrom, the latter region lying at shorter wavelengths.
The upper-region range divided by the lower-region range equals 0.64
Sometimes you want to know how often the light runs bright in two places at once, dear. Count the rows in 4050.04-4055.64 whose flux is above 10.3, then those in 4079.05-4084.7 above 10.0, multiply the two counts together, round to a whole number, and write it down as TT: 12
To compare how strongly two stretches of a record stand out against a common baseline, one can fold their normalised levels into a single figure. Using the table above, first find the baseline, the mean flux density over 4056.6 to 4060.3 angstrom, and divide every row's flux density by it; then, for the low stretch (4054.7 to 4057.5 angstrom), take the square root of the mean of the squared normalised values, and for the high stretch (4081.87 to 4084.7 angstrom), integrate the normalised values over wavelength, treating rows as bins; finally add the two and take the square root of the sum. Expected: 2.01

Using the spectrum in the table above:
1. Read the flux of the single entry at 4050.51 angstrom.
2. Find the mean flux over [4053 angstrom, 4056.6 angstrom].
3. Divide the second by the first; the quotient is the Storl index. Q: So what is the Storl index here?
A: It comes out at 0.95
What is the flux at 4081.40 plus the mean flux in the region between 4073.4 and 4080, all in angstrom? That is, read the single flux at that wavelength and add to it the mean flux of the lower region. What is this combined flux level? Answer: 20.6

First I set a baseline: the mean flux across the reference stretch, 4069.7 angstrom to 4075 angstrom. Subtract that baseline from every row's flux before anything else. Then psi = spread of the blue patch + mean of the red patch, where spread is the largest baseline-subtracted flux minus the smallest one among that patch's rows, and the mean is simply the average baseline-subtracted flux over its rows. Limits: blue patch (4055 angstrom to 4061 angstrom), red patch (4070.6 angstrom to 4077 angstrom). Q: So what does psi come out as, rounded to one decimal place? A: 3.3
